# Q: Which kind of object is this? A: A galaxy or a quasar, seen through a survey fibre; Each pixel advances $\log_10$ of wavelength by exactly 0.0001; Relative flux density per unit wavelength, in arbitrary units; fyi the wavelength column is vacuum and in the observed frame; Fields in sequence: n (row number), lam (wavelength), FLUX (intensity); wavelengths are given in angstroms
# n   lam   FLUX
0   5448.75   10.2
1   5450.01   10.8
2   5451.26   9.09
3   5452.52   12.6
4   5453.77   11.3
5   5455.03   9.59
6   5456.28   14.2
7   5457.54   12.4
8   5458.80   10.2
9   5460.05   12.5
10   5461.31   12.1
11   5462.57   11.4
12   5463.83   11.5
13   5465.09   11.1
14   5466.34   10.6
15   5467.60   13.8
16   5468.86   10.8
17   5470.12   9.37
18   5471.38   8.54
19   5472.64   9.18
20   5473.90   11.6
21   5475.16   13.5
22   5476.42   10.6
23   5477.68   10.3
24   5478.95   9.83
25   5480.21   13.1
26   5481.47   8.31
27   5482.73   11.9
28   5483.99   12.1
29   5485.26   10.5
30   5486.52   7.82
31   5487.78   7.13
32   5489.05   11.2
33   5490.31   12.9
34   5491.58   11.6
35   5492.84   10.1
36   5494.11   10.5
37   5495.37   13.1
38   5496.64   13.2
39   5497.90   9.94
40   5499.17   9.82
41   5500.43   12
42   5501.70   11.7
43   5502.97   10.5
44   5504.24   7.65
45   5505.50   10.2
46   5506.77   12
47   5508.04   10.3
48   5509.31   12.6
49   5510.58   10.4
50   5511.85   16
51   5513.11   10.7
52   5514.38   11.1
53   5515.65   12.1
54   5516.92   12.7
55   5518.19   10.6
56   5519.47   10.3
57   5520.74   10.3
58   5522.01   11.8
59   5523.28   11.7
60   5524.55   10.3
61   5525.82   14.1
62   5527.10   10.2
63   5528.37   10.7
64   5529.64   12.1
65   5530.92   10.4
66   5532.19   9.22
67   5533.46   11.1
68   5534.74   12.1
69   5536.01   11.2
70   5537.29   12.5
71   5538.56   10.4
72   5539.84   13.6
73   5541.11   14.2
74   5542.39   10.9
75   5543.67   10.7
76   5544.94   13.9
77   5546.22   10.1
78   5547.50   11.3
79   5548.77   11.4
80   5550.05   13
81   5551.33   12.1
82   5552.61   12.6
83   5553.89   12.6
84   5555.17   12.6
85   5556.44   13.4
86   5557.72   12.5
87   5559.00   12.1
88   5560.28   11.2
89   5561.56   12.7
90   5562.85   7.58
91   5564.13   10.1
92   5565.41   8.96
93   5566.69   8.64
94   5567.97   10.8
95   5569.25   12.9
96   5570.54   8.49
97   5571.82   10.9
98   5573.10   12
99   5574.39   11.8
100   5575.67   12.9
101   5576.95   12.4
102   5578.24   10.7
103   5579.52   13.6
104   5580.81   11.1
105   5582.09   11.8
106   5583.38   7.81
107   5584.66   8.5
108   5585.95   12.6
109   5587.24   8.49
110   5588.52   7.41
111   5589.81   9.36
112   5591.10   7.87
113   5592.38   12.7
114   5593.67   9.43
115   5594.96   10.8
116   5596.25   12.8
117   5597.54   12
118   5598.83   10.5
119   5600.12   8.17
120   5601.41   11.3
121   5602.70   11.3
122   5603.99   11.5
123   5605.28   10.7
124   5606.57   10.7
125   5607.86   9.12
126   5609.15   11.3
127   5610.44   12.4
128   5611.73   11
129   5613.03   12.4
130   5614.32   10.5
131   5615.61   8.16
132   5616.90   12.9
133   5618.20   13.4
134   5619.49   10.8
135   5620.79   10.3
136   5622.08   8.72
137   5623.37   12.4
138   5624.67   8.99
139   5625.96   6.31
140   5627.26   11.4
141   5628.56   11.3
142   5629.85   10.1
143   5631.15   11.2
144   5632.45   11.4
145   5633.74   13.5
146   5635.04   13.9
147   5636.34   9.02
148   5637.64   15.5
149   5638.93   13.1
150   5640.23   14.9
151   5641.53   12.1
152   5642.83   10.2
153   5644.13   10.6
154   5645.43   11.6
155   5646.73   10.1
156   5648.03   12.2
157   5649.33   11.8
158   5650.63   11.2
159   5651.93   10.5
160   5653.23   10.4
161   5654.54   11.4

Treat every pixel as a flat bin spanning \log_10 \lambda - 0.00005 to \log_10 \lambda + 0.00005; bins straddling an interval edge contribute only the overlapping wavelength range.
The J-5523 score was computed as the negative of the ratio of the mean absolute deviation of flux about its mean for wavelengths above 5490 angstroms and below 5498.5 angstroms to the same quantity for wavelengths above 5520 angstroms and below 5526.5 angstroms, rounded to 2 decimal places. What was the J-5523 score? -1.16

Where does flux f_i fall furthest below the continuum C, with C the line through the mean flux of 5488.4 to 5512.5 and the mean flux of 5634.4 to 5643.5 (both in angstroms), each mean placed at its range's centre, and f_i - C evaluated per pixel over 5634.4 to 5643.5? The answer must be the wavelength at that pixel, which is 5636.34 angstroms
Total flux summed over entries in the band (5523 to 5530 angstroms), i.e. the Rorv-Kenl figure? 69.1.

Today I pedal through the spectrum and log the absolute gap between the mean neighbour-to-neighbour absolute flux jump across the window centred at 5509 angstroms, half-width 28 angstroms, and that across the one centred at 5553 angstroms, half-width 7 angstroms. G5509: 1.11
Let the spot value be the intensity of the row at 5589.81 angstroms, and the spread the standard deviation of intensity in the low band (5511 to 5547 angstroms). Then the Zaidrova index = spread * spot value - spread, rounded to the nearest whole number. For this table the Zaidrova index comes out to 13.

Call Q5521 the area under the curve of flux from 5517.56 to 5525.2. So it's 83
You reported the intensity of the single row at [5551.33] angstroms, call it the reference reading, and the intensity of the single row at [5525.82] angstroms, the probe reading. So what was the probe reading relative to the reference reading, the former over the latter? 1.17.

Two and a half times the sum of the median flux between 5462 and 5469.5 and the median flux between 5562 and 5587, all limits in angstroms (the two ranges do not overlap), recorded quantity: 55.4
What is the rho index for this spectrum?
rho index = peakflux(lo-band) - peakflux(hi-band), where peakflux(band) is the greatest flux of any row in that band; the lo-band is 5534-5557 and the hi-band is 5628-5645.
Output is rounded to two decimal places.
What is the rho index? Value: -1.30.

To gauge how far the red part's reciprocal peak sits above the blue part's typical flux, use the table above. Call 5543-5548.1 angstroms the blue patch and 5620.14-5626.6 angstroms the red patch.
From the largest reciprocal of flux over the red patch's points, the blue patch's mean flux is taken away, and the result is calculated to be -11.3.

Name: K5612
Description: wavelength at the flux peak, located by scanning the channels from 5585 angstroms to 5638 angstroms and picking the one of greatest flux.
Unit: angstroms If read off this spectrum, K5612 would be 5637.64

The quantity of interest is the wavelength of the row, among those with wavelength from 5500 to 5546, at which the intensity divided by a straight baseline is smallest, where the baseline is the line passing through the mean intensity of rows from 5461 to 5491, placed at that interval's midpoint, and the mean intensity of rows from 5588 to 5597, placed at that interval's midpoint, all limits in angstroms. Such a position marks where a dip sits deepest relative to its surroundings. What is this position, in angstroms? 5504.24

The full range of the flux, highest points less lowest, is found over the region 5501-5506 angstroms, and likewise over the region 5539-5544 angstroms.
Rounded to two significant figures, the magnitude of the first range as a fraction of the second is 1.2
